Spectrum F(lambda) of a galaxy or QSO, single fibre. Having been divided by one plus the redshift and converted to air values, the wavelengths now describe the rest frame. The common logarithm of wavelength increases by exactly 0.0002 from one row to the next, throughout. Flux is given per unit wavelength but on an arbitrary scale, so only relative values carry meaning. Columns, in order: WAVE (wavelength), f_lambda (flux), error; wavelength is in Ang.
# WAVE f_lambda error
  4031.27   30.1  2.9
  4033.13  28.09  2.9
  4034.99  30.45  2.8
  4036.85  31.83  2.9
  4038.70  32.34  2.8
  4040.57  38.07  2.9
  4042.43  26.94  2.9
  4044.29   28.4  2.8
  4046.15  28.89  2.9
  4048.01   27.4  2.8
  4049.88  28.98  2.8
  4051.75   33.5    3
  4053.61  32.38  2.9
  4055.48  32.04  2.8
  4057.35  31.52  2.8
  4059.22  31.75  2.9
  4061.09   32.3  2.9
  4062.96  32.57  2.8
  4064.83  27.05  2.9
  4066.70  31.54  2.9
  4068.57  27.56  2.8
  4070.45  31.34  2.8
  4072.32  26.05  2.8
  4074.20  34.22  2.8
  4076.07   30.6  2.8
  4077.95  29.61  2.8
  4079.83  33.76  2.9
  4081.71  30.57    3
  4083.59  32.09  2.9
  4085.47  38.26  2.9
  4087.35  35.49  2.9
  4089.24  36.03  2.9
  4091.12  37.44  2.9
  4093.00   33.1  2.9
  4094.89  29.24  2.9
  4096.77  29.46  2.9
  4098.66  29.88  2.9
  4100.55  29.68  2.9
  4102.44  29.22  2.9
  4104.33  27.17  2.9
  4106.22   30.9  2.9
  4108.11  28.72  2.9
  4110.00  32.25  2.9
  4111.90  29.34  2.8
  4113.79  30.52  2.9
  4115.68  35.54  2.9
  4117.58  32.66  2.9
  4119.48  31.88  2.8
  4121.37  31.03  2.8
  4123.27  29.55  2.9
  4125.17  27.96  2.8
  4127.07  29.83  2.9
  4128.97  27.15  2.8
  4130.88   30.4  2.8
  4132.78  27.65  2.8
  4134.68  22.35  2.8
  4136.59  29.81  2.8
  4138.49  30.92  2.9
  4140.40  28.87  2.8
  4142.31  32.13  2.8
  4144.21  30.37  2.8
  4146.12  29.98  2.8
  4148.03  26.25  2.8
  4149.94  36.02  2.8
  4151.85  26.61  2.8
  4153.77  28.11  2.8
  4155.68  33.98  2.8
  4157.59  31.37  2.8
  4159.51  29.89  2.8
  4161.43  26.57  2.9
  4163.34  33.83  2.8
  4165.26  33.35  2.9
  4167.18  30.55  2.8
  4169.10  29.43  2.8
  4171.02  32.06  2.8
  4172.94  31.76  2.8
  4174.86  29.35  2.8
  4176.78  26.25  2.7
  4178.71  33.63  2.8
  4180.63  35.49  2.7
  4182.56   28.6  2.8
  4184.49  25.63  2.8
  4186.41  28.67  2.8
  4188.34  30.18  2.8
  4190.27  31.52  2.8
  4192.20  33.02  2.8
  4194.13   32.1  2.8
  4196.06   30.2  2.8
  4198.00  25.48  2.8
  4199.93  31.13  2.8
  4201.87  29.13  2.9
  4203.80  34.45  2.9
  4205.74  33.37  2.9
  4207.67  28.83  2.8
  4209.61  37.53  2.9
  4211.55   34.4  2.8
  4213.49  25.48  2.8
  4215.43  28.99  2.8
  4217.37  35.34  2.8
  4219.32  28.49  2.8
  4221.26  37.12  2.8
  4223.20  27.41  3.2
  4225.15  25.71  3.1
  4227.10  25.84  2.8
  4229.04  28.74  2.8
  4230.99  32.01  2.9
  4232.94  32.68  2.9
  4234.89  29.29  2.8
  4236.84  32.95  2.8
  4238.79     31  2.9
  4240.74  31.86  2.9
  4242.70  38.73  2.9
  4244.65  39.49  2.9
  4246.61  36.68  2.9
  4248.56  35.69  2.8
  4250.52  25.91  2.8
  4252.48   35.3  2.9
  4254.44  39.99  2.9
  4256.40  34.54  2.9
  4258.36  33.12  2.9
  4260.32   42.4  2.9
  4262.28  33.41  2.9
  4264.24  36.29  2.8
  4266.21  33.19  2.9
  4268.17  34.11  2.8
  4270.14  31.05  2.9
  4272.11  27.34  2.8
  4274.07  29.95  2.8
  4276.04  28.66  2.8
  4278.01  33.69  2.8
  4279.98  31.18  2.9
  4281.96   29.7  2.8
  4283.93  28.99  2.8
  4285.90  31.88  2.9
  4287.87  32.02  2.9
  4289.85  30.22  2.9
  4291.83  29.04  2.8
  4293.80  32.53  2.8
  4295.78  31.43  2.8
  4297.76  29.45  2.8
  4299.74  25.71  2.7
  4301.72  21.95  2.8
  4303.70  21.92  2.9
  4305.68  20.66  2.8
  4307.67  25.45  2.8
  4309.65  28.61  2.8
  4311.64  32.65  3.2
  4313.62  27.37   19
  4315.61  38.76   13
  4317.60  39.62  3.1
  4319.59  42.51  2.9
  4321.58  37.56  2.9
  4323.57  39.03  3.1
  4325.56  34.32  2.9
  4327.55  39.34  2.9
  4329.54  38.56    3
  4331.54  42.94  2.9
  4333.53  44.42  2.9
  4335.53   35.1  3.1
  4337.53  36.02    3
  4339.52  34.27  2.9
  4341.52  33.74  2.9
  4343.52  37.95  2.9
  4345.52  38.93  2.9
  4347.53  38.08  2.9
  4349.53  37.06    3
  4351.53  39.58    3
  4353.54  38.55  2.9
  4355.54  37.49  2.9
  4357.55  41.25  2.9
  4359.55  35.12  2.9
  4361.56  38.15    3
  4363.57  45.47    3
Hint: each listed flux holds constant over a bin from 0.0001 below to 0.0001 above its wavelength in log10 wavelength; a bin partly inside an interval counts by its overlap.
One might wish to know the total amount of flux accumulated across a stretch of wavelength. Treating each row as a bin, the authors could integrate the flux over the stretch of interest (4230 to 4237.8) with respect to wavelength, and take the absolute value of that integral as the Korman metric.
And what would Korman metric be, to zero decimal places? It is 247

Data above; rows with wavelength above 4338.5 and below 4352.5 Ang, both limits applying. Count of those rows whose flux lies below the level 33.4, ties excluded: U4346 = 0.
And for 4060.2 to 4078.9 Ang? 9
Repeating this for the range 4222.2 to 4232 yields 5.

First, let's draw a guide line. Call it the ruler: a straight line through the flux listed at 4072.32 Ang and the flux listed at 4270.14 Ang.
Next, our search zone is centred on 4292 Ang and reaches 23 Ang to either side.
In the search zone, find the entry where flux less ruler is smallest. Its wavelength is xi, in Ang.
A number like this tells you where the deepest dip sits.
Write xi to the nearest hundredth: 4305.68 Ang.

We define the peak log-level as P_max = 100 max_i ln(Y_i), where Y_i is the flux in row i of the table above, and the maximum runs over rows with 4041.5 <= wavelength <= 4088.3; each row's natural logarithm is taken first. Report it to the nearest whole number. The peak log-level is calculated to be 364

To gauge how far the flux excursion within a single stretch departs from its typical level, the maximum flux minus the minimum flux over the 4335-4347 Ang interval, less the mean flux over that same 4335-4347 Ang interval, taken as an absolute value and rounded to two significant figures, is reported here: 31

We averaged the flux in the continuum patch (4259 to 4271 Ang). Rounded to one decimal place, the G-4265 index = 35.1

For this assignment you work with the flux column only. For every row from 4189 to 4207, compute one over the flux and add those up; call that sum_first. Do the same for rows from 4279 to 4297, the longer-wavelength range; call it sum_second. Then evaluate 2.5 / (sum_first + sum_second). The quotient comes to 4.282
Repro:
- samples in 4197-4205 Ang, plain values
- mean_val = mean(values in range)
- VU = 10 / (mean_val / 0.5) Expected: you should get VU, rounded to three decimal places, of 0.166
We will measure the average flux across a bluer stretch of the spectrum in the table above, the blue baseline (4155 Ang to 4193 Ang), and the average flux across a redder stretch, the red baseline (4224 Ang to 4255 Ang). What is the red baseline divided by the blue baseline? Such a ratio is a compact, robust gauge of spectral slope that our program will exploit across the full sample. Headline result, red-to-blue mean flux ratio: 1.06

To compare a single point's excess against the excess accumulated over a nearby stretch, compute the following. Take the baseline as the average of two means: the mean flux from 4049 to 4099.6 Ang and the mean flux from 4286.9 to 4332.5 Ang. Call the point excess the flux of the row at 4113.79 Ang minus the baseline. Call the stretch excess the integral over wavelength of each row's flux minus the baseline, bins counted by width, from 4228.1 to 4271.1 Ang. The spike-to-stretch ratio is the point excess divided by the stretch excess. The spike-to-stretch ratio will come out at -0.02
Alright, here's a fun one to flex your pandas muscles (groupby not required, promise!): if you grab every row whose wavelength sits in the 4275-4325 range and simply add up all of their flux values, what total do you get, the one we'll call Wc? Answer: 771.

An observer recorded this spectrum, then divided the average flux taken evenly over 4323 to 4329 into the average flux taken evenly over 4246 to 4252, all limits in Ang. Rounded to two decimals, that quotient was 0.87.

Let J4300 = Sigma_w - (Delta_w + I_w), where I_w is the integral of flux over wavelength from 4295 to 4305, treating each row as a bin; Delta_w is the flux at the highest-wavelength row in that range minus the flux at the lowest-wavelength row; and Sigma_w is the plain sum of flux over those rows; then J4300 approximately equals -118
